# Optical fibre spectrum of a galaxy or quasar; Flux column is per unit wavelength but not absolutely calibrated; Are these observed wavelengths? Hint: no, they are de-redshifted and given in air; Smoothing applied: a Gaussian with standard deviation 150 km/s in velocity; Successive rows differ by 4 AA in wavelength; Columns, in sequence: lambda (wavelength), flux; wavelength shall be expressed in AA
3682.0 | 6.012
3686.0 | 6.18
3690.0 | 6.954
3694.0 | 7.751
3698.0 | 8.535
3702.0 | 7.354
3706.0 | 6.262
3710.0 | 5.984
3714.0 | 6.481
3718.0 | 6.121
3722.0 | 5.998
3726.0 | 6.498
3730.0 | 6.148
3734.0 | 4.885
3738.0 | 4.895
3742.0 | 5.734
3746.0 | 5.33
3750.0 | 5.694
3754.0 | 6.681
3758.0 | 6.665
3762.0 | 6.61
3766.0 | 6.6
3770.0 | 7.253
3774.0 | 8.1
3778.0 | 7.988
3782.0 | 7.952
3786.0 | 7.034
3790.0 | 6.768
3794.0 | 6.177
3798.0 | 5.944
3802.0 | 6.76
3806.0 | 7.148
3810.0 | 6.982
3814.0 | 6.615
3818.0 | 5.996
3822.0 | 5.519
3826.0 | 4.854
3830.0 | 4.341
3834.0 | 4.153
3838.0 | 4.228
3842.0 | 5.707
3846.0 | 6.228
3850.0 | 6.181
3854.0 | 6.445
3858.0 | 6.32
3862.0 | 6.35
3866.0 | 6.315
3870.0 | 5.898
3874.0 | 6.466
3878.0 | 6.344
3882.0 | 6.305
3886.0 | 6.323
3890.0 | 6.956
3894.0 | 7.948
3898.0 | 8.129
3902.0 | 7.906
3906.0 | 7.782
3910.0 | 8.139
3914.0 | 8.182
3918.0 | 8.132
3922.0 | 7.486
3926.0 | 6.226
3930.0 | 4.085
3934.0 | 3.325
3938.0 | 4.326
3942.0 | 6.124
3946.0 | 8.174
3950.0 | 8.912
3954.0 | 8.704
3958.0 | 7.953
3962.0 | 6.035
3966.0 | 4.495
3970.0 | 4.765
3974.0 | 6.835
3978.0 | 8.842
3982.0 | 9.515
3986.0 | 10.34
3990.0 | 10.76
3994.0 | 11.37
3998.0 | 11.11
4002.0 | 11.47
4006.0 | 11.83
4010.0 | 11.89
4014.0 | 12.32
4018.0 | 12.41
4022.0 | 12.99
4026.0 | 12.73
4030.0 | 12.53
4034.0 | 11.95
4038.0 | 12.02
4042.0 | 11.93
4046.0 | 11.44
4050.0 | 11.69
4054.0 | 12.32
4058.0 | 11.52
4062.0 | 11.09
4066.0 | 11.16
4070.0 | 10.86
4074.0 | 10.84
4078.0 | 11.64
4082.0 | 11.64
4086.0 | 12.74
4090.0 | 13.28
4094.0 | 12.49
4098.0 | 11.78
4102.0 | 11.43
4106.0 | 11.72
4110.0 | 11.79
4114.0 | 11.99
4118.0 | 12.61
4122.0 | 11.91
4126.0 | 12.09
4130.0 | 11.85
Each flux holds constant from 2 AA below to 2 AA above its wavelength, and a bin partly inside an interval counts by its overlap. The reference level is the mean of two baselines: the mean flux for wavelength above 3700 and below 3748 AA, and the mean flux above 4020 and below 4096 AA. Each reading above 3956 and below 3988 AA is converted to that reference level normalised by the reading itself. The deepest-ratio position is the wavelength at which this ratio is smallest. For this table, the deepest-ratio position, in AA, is 3986.0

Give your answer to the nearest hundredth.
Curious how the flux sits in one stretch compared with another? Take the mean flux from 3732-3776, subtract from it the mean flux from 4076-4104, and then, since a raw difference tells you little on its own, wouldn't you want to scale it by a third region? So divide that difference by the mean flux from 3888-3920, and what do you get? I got -0.75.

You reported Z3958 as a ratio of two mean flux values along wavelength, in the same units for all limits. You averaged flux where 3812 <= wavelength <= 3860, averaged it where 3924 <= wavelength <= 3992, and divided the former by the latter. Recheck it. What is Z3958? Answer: 0.79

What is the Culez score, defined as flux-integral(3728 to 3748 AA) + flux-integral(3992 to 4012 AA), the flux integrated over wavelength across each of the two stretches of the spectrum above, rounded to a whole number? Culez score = 339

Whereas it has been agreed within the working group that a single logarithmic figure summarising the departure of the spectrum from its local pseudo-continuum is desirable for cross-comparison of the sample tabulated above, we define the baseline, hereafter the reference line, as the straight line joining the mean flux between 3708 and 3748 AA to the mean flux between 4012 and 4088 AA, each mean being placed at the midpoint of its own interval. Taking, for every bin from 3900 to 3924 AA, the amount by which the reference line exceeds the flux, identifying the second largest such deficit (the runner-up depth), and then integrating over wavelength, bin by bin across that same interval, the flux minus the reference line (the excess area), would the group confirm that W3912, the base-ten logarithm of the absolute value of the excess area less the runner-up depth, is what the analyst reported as 1.53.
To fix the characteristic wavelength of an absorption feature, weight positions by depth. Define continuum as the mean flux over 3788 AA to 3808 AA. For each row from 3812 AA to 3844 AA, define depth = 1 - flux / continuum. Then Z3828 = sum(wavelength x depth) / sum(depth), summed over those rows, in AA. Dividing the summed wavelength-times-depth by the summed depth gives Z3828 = 3831.6 AA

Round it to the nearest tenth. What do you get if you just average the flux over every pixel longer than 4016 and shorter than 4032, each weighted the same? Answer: 12.7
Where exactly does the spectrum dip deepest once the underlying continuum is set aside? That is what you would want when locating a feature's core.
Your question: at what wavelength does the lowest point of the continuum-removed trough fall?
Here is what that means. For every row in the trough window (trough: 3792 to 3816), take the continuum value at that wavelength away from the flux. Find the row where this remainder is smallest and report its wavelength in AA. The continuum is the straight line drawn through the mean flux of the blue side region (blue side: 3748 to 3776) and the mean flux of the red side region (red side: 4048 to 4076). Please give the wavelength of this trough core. 3798.0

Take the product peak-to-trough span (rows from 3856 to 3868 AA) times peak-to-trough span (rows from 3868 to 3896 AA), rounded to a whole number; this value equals 0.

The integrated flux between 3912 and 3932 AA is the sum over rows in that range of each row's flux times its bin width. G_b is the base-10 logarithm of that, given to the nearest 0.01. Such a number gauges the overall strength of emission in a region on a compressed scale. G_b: 2.13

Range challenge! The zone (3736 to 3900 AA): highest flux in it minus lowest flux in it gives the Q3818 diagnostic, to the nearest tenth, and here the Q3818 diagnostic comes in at 4.0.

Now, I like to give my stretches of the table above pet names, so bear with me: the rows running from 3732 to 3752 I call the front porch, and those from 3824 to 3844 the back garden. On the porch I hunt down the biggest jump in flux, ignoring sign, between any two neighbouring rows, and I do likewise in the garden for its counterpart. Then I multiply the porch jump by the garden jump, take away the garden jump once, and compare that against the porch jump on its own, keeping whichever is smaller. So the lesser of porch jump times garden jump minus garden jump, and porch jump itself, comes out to -0.24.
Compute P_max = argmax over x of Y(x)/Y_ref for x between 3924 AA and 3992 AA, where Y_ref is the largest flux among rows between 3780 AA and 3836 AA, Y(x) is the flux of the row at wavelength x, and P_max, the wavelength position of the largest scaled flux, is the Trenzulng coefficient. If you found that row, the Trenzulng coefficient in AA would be 3990.0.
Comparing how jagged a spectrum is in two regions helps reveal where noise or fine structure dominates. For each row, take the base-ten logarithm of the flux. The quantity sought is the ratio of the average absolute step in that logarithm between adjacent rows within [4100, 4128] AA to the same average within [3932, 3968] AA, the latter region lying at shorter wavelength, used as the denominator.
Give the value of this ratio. 0.14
